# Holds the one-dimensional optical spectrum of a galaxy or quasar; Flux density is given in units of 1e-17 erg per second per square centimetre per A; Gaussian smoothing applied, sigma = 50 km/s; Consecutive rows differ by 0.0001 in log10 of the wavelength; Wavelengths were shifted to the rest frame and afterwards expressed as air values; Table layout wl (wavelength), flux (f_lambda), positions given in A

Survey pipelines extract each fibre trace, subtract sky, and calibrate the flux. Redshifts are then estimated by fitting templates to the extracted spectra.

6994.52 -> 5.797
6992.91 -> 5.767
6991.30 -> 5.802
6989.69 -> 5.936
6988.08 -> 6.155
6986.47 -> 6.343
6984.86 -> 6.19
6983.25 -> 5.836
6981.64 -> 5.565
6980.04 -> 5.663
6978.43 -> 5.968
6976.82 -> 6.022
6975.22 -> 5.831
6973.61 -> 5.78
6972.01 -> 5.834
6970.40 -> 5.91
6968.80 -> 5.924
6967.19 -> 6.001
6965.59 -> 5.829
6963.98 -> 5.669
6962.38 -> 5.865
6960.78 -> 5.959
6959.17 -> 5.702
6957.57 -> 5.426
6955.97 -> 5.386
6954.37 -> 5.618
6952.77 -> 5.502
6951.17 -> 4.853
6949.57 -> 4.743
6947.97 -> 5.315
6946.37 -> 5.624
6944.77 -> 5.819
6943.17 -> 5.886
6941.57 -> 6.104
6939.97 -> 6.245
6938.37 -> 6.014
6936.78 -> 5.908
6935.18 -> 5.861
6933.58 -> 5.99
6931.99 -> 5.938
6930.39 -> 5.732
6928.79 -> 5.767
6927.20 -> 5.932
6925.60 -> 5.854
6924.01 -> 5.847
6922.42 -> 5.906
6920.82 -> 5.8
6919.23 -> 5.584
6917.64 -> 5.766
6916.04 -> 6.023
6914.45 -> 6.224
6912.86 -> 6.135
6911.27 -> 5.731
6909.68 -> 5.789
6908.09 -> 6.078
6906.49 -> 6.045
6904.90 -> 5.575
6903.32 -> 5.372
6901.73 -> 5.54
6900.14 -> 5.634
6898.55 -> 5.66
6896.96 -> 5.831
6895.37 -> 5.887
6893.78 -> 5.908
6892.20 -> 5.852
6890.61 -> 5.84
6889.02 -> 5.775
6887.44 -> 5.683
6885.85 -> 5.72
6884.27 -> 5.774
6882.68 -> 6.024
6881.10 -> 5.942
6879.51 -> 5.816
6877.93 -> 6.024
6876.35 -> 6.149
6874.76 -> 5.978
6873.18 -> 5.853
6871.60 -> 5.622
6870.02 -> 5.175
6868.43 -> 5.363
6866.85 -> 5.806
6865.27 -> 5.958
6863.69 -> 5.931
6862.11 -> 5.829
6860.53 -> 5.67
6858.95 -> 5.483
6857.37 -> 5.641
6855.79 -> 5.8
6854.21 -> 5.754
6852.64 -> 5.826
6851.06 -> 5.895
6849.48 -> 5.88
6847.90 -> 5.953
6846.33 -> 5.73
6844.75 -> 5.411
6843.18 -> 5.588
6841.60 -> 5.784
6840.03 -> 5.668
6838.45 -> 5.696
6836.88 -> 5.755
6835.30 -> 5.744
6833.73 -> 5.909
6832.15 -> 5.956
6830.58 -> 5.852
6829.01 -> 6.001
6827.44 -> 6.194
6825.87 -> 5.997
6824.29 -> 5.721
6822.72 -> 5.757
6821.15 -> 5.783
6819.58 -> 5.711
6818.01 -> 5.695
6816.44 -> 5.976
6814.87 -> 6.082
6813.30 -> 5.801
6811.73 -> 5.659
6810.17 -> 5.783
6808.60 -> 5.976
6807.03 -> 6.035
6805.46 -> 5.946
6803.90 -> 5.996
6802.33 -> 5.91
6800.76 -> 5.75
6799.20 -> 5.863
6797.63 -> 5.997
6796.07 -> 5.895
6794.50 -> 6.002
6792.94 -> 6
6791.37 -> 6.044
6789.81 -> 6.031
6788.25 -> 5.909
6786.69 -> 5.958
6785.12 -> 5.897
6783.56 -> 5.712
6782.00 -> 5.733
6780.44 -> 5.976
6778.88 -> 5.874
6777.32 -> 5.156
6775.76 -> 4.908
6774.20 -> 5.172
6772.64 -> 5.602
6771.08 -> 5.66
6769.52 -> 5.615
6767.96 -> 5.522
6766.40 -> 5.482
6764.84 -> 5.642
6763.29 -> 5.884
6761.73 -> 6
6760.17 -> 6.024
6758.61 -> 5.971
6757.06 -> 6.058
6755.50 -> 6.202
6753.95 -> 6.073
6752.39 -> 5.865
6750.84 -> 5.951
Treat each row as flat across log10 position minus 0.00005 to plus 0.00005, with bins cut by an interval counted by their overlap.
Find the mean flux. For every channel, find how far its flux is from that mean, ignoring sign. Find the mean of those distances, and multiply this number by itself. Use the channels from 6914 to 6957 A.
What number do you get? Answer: 0.063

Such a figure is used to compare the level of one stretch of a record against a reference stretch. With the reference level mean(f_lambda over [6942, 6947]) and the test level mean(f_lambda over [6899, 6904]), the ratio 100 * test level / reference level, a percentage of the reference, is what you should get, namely 95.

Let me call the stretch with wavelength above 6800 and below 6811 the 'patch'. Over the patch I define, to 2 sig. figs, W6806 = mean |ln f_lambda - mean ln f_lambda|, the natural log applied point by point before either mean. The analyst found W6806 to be 0.014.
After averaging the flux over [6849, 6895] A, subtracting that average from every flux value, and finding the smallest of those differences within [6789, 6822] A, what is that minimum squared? 0.02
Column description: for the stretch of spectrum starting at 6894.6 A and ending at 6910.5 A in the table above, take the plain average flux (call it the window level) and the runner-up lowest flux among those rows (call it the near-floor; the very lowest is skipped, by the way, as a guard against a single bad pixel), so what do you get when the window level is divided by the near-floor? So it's 1.04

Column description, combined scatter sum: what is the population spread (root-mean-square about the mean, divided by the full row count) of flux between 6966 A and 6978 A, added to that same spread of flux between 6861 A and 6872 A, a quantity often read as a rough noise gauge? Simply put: 0.36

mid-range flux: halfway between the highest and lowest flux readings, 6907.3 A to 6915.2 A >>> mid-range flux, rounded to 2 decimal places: 5.98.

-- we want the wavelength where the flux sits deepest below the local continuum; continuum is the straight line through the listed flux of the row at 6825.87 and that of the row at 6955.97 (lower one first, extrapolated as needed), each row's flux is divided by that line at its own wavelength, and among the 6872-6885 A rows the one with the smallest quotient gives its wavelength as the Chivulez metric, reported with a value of 6884.27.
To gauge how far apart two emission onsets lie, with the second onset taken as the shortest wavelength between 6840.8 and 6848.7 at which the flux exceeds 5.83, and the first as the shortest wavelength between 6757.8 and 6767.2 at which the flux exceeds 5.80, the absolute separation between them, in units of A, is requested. 89.3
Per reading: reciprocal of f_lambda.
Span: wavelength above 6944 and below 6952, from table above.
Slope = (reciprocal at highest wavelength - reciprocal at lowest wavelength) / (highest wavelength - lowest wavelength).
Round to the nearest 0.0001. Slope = 0.0053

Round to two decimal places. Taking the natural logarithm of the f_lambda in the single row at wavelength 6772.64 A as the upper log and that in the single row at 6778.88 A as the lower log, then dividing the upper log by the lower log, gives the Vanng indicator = 0.97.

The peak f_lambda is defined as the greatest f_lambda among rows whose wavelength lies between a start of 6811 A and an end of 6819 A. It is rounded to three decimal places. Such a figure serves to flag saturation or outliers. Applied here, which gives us 6.082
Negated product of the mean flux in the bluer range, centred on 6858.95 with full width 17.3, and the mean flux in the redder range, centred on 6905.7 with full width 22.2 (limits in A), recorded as -33.7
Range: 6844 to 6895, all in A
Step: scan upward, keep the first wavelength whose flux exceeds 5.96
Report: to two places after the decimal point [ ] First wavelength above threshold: 6874.76 A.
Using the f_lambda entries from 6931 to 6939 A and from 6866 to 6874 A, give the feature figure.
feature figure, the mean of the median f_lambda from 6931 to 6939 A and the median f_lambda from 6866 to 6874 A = 5.78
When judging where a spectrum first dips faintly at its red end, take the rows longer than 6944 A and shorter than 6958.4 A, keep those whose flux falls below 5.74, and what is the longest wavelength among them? 6957.57 A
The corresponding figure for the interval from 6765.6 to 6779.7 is 6777.32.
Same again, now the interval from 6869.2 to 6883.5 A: 6871.60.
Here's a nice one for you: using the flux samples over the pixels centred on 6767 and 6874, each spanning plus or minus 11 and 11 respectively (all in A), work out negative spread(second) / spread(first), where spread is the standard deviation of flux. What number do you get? -0.8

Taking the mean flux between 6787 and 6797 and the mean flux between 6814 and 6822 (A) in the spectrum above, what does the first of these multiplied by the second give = 35.0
